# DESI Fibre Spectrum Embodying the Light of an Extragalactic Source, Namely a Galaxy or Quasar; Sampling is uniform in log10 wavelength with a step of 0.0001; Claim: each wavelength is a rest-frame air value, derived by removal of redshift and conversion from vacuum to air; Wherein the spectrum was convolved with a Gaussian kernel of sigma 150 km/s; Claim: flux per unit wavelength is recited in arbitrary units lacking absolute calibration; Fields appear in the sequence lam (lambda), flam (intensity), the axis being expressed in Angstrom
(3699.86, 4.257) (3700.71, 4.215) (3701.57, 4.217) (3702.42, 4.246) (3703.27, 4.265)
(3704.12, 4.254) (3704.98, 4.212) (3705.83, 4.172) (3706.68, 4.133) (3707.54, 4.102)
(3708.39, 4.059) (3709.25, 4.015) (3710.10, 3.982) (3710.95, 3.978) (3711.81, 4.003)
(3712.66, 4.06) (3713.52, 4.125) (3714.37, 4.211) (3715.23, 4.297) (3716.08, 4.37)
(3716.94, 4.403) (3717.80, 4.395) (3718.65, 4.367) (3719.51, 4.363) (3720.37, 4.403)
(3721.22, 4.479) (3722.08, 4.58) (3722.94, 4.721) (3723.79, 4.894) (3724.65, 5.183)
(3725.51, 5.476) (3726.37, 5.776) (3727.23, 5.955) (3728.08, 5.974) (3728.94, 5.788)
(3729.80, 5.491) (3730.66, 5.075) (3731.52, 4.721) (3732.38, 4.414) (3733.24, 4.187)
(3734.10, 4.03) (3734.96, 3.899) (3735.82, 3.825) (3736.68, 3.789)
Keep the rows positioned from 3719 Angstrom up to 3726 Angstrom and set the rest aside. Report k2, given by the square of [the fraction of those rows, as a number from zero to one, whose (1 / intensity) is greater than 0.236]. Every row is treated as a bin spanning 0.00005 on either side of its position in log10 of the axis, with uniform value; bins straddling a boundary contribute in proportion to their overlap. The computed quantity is 0.00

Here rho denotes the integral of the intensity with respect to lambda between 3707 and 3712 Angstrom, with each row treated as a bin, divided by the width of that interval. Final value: 4.02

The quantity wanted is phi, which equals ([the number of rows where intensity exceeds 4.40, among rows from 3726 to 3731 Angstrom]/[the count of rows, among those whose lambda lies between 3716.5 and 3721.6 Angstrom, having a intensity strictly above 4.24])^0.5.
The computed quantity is 1.0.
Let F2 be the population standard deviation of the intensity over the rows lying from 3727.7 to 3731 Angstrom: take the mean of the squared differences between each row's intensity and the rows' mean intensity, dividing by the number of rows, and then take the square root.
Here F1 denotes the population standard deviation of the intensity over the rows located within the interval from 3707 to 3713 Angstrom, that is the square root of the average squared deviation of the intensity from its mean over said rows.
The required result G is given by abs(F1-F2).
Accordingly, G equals 0.3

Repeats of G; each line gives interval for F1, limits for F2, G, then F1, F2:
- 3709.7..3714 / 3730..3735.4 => 0.4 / 0.06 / 0.41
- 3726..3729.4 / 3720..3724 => 0.1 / 0.09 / 0.18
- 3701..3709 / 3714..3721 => 0.0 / 0.07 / 0.06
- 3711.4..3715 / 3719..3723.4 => 0.1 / 0.08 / 0.13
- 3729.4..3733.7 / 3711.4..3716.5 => 0.3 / 0.47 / 0.13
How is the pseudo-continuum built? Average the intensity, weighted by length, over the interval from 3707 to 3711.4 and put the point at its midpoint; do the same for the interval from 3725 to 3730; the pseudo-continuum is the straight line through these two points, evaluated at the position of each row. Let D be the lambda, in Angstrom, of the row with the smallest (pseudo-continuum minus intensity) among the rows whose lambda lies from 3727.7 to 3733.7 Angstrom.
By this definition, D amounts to 3728.08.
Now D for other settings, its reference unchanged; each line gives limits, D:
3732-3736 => 3732.38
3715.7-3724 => 3716.08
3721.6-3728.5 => 3727.23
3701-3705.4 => 3701.57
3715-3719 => 3715.23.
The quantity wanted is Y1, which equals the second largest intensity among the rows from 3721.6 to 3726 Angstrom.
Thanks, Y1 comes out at 5.183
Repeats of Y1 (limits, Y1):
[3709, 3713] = 4.015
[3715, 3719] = 4.395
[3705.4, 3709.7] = 4.133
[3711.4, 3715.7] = 4.211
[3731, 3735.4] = 4.414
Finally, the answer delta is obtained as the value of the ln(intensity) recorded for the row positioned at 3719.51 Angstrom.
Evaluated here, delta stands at 1.47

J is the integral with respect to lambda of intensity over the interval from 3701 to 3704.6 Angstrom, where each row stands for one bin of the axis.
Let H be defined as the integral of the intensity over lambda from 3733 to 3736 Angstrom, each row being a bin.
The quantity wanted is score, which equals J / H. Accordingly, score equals 1.3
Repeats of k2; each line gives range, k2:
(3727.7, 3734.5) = 0.06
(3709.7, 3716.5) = 0.56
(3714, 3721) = 0.02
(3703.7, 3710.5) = 0.77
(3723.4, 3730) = 0.00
